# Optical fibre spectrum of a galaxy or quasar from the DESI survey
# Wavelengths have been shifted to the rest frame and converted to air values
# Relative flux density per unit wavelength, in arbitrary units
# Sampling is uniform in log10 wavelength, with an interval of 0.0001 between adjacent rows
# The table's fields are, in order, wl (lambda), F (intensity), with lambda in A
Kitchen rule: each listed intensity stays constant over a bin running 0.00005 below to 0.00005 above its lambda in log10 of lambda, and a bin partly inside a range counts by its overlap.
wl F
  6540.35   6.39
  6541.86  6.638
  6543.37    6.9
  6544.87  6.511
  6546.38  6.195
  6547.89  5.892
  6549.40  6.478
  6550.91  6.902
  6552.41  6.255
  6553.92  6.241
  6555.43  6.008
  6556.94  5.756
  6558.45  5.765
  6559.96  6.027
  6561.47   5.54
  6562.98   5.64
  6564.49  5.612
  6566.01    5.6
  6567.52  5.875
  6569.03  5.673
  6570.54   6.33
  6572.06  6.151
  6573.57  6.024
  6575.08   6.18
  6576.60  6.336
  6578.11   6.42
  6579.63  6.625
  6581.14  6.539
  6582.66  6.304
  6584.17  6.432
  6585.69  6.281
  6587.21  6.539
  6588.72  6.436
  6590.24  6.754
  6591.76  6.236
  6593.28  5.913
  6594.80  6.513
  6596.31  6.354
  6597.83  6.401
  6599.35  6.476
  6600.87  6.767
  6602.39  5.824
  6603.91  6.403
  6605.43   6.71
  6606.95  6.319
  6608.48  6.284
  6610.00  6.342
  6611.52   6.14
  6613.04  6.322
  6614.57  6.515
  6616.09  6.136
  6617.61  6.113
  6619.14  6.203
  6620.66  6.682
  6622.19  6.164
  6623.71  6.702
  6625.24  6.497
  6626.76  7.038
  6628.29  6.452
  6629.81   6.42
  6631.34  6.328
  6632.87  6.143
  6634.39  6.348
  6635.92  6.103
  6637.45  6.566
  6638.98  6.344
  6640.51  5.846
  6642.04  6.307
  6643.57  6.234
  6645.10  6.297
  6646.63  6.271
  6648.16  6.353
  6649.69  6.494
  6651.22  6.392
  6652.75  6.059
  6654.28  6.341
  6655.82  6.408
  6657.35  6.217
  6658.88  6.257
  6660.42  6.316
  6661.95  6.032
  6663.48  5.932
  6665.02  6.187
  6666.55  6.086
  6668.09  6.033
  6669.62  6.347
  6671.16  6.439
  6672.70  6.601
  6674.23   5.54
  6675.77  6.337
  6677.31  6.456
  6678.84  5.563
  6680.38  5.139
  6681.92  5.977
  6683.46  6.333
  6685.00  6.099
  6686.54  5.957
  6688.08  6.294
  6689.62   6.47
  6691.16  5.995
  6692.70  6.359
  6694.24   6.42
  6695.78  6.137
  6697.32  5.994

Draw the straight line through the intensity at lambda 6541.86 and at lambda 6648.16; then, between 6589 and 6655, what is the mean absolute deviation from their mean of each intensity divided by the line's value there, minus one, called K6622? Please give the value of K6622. 0.028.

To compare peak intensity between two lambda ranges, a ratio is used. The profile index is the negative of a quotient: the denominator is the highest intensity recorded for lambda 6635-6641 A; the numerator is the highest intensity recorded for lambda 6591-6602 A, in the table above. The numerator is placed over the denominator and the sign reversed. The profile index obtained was -1.03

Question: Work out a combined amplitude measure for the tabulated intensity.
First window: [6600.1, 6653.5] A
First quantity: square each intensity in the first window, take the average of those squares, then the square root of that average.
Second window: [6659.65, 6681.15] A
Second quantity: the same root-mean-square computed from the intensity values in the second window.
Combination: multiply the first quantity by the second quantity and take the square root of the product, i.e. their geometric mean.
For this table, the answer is 6.22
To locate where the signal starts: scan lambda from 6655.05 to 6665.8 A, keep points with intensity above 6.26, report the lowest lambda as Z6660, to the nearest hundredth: 6655.82 A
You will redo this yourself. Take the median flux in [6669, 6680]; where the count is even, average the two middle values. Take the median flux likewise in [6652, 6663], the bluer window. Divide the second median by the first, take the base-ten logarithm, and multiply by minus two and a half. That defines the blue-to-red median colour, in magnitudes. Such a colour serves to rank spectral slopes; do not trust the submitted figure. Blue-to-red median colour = 0.02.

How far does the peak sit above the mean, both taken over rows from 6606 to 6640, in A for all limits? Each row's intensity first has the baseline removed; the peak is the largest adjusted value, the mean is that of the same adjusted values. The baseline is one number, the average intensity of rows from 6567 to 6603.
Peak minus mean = 0.7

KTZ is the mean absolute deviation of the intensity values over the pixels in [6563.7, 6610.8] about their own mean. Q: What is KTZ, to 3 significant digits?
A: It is 0.239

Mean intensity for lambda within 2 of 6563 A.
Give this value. 5.60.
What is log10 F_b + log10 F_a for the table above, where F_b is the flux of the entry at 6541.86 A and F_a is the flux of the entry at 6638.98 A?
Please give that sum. 1.62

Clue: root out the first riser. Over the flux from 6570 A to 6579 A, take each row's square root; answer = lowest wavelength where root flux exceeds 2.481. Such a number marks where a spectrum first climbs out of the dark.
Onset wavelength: 6570.54 A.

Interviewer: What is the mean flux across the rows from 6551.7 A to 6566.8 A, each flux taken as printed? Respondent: 5.84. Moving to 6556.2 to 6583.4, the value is 6.02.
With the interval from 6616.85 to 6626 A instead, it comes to 6.39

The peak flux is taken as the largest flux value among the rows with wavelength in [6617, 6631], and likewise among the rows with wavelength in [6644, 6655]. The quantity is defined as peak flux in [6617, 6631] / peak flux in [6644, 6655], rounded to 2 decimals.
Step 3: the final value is 1.08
